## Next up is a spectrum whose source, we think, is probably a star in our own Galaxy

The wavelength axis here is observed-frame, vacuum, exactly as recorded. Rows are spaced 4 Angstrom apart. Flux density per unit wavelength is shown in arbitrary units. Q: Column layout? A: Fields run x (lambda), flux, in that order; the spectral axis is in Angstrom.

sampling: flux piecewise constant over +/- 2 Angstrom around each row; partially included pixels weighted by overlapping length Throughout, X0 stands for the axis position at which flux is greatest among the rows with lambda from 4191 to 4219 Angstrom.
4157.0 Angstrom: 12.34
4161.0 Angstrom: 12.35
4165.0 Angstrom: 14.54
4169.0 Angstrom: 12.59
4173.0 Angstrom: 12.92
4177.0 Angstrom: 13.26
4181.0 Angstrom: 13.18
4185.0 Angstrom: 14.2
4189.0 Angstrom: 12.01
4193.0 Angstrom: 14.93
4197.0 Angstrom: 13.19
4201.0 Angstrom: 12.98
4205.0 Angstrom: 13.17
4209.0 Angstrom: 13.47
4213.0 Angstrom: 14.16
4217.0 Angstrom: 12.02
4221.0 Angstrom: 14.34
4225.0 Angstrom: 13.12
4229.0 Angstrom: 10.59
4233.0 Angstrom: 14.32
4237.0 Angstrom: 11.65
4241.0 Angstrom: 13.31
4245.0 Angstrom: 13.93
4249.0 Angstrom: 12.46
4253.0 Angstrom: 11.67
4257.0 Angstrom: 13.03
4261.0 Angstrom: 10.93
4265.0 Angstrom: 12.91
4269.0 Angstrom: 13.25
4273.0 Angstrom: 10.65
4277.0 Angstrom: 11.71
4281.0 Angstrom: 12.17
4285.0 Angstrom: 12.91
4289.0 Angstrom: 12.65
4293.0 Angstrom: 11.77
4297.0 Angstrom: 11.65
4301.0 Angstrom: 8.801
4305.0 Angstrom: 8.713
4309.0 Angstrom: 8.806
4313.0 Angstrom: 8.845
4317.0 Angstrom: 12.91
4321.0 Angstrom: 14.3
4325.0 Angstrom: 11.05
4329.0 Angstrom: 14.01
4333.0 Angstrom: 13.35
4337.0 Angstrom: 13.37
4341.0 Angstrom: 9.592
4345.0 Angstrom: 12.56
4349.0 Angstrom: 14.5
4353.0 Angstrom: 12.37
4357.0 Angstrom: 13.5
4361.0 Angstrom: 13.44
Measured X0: 4193.0 Angstrom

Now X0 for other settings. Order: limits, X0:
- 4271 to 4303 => 4285.0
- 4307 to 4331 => 4321.0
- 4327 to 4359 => 4349.0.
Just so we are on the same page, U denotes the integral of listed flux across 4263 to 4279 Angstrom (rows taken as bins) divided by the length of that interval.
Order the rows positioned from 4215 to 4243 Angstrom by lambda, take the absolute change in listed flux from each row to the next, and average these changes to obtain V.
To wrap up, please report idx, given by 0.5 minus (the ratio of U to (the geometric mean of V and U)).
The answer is -1.77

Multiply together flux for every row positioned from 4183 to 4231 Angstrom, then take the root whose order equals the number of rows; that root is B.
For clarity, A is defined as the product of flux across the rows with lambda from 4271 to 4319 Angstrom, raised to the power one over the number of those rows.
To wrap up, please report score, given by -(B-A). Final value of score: -2.3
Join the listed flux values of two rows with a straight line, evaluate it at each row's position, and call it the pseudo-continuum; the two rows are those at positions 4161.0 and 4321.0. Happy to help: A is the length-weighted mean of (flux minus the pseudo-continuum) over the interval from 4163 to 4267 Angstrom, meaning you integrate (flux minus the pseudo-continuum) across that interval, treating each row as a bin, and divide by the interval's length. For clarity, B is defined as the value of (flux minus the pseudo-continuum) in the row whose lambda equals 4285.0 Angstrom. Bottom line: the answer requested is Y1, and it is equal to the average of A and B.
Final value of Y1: -0.46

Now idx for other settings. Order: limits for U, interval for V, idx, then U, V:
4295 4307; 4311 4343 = -1.55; 9.7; 2.3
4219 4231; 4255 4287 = -2.59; 12.7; 1.3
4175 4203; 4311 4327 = -1.65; 13.4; 2.9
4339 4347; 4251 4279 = -2.15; 11.1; 1.6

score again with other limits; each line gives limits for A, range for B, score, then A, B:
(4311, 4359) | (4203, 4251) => -0.6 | 12.4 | 12.99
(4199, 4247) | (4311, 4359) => 0.6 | 13.0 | 12.40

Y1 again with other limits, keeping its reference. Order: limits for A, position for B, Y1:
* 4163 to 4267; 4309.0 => -2.66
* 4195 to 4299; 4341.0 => -2.87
